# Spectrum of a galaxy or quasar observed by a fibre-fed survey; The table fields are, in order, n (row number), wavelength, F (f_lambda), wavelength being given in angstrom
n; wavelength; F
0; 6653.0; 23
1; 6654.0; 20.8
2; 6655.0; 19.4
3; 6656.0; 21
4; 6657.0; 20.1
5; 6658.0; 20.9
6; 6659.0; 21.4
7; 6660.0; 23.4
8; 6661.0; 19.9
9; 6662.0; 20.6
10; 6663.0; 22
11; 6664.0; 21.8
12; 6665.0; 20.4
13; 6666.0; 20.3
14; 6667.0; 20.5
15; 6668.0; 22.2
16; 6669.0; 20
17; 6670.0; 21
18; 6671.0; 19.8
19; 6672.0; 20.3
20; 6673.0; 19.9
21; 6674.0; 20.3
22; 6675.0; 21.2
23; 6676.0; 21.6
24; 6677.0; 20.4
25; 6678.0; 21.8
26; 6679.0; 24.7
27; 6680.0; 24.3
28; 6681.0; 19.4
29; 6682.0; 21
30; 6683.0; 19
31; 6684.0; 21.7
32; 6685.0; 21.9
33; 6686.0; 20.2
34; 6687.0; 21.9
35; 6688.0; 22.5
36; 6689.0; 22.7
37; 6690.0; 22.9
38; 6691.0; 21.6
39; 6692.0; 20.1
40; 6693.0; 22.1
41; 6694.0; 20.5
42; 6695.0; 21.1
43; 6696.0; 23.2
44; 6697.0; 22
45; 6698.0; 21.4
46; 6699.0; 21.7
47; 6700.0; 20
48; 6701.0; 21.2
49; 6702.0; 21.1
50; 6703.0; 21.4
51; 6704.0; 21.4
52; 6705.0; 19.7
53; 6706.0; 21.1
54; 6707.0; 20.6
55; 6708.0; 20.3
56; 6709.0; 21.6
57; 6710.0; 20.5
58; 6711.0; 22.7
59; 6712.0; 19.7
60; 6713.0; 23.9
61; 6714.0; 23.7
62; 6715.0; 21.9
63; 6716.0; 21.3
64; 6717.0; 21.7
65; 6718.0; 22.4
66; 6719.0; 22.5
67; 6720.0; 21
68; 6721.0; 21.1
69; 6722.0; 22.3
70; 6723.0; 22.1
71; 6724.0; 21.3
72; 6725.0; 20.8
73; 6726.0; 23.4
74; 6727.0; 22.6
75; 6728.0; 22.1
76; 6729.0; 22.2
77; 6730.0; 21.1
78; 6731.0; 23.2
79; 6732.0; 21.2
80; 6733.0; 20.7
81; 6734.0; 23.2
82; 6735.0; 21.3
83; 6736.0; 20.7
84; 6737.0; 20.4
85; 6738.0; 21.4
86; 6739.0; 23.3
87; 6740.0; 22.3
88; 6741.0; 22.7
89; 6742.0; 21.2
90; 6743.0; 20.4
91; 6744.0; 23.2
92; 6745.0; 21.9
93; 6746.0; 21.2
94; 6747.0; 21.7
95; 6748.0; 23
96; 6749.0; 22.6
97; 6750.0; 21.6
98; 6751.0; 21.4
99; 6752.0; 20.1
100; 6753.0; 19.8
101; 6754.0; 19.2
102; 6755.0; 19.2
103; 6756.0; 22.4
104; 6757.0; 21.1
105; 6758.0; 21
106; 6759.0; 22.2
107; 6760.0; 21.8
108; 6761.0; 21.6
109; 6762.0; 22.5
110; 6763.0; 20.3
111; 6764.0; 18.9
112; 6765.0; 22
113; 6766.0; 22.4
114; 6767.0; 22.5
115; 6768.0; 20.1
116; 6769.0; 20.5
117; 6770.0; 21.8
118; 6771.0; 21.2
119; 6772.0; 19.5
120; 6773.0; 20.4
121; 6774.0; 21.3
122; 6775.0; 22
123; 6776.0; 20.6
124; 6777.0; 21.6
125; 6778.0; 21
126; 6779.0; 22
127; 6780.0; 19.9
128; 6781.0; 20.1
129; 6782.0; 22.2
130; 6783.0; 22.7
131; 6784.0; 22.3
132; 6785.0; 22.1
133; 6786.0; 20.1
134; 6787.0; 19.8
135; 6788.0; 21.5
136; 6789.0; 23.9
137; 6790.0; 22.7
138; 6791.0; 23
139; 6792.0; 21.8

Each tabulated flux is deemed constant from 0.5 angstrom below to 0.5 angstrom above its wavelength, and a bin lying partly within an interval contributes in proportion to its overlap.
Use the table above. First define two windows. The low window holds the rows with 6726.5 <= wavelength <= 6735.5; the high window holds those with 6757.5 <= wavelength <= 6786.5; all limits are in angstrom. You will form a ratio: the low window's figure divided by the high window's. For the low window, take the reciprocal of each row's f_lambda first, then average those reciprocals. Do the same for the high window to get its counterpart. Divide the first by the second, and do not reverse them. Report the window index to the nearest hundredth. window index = 0.97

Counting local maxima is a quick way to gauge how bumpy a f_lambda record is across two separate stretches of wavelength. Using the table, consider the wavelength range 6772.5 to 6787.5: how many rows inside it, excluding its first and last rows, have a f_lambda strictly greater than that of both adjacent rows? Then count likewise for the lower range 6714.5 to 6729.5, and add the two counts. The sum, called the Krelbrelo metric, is 7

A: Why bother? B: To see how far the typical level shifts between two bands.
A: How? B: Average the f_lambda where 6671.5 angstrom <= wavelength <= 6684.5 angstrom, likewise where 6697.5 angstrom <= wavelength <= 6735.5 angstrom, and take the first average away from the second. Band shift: 0.42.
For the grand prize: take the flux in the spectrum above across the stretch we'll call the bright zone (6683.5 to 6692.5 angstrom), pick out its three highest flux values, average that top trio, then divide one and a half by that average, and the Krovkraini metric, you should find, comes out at 0.066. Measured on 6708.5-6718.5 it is 0.064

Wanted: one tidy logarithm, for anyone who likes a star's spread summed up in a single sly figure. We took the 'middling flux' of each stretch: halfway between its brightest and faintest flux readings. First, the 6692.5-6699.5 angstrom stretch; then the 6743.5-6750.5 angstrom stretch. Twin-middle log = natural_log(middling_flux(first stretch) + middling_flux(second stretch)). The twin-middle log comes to 3.79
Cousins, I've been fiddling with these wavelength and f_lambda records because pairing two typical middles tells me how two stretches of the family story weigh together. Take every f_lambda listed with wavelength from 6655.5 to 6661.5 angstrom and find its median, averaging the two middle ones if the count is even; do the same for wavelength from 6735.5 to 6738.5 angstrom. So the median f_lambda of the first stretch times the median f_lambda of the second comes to 434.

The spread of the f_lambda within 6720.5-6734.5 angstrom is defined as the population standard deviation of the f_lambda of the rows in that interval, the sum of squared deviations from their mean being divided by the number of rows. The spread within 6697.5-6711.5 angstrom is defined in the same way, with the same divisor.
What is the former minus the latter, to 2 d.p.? 0.15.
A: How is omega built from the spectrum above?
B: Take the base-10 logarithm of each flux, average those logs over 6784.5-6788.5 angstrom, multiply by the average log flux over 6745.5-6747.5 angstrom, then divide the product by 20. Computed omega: 0.0878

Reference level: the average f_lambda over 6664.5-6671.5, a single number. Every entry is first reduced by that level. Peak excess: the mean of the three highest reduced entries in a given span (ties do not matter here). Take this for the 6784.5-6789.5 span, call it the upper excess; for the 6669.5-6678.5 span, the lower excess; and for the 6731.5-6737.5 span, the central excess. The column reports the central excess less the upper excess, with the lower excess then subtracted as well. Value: -1.5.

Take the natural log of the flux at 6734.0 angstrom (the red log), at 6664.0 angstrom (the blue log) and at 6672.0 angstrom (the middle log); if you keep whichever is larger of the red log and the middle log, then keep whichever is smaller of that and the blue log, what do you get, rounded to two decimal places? 3.08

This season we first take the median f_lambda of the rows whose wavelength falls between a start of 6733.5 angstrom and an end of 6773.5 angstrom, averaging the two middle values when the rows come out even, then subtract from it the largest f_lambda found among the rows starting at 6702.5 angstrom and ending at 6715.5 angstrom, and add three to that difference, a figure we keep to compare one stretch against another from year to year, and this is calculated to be 0.50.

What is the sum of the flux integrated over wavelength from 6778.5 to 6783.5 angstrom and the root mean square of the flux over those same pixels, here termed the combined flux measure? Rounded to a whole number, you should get 128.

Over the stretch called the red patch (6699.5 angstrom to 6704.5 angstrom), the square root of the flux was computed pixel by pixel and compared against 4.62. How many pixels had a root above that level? 2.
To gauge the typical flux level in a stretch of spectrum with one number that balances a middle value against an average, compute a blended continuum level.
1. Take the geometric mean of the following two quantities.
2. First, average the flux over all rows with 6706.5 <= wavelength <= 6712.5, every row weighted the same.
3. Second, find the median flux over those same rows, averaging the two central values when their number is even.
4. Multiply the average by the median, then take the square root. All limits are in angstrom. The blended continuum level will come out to 20.7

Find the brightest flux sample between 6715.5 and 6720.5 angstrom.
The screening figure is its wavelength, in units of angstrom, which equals 6719.0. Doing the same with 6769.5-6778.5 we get 6775.0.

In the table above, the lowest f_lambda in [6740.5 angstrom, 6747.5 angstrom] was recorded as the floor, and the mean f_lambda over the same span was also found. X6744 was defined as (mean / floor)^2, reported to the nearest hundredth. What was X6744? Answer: 1.14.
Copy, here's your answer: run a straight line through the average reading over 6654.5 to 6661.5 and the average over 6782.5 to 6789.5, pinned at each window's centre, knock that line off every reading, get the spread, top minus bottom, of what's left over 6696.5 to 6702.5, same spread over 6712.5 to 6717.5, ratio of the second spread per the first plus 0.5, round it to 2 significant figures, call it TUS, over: 1.8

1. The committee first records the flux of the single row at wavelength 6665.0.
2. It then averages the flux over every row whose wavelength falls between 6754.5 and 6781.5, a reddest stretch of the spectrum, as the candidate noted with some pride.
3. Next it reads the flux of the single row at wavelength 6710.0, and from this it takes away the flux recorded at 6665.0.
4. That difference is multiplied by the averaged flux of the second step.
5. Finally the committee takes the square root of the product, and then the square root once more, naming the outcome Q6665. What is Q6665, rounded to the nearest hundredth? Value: 1.21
